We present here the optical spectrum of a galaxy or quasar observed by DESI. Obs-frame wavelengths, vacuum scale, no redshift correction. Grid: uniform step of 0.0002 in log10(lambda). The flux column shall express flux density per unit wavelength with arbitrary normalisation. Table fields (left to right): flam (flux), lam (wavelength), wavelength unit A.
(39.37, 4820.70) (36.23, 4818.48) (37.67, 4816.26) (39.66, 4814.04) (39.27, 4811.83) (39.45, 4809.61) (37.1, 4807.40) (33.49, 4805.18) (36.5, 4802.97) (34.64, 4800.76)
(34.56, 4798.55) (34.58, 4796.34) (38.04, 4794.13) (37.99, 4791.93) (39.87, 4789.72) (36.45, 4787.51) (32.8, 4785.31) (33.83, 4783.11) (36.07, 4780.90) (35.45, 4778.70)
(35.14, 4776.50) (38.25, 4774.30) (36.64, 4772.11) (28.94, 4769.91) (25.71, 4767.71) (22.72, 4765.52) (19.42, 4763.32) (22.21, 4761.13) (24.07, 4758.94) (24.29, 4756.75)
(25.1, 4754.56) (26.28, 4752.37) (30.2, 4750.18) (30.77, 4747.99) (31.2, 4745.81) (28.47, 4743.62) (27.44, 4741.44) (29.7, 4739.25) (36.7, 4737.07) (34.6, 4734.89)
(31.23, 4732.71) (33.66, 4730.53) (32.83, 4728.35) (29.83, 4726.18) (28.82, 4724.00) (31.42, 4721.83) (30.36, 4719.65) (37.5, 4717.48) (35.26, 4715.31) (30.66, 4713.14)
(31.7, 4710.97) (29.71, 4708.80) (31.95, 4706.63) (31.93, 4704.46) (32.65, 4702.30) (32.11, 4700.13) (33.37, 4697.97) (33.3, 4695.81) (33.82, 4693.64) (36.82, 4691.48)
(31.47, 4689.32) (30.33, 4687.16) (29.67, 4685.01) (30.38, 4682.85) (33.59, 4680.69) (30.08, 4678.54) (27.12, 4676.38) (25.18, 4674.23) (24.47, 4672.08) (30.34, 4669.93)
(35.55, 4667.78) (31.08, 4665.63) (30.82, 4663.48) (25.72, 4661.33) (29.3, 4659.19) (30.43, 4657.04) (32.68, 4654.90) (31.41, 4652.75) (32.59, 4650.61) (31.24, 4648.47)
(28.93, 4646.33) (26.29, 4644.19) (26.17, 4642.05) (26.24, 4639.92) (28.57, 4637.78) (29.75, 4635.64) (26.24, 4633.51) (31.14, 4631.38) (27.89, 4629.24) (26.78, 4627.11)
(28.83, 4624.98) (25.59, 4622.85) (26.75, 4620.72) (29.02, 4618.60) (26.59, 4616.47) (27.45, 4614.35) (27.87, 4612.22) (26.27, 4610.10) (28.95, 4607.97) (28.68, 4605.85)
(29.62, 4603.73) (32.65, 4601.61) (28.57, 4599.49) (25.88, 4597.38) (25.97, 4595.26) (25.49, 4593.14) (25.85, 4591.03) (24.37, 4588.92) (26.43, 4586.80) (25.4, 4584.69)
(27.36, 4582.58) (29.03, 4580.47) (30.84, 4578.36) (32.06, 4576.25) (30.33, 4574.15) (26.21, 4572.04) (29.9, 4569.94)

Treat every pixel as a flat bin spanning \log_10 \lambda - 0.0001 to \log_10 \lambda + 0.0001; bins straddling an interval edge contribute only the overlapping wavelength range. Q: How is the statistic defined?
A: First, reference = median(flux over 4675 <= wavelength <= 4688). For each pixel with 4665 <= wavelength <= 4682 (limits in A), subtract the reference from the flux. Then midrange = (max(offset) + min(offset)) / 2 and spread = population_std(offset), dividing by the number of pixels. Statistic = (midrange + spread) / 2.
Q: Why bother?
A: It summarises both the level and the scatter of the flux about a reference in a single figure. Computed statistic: 1.7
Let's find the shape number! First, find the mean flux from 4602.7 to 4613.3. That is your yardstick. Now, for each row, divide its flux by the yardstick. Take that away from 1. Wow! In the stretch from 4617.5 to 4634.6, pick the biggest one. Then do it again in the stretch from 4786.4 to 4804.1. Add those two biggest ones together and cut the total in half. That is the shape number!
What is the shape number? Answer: -0.064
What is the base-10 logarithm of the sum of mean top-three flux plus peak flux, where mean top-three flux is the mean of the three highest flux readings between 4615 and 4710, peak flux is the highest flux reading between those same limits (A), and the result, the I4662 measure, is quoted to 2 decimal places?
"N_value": 1.86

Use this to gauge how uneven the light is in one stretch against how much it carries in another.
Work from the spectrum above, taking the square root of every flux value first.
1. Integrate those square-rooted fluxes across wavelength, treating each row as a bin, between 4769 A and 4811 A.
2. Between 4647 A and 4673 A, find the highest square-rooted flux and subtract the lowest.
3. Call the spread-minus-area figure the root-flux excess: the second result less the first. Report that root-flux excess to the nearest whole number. -250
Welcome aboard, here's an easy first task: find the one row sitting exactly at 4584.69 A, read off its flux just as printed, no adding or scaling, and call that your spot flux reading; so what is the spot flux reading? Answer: 25.4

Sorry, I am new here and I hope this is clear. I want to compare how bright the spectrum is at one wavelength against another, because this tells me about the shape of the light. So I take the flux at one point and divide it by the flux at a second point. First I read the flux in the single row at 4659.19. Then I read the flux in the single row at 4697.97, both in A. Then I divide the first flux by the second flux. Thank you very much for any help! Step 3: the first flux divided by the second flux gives 0.88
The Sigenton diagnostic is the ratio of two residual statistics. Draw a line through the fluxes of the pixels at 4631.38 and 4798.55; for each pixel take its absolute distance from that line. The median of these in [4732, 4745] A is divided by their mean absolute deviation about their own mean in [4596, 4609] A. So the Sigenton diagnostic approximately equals 4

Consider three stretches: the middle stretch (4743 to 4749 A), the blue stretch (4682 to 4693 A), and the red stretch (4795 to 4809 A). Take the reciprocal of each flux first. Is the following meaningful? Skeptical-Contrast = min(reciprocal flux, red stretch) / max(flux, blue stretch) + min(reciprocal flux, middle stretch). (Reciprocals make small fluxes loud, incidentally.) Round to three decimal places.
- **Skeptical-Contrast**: 0.033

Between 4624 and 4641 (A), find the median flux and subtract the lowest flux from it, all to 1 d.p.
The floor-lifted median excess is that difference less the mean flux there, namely -26.2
